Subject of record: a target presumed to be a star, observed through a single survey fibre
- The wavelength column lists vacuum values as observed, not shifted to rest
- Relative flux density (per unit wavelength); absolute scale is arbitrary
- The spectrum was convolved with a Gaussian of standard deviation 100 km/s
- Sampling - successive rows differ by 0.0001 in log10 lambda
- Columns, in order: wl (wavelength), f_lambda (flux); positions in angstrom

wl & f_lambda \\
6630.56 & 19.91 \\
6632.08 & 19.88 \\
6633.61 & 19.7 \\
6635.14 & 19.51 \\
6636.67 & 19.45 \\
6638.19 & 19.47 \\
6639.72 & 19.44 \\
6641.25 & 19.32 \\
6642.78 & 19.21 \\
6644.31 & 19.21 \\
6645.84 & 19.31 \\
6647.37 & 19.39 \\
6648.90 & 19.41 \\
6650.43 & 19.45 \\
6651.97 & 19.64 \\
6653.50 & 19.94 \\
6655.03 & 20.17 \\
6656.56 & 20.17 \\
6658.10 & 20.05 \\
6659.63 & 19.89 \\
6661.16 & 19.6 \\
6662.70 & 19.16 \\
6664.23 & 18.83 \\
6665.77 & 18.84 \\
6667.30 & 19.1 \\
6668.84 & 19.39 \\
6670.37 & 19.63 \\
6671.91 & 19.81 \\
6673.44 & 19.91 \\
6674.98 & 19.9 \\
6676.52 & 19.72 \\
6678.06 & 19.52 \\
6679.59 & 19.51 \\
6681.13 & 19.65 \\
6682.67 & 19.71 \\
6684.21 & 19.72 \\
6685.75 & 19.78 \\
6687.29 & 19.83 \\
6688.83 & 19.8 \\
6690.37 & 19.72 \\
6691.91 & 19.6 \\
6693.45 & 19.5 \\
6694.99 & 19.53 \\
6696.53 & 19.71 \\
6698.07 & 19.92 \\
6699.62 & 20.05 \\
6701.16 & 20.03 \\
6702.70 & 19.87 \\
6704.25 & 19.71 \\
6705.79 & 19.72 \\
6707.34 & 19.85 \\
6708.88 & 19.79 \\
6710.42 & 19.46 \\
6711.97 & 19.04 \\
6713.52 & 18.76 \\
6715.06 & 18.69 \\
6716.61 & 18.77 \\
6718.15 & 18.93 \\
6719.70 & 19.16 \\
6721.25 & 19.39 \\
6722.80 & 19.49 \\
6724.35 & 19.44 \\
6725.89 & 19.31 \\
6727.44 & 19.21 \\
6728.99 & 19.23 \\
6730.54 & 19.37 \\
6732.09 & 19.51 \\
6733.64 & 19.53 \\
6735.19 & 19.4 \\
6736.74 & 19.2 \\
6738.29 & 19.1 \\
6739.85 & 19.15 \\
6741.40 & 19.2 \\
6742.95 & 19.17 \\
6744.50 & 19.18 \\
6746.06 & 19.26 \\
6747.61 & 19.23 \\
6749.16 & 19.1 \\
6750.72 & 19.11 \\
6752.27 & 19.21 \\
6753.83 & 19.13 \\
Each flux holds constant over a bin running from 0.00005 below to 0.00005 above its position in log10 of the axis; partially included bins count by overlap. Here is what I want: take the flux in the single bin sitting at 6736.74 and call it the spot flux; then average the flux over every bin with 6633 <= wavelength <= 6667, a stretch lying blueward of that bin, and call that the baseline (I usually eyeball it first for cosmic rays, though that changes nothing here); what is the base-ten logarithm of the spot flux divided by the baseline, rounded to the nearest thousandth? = -0.007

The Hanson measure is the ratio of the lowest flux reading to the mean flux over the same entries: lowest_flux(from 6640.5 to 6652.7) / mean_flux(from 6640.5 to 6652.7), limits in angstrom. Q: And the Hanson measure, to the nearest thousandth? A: 0.992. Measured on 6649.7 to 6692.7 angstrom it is 0.959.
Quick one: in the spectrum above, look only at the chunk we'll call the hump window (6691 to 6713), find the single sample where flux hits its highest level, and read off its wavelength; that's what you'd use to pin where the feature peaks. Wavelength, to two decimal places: 6699.62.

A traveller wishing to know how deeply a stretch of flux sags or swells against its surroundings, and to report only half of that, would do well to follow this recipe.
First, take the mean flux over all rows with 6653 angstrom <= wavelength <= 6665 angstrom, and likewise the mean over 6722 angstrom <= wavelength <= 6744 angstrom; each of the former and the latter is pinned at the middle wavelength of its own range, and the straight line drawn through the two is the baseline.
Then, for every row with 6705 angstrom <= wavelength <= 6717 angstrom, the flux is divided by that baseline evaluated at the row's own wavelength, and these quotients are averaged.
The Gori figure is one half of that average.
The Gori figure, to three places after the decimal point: 0.496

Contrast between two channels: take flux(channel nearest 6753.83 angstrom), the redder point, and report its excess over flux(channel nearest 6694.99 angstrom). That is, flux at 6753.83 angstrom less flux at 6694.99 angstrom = -0.40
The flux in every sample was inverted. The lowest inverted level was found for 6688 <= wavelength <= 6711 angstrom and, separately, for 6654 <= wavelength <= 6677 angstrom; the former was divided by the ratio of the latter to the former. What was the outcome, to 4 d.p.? 0.0502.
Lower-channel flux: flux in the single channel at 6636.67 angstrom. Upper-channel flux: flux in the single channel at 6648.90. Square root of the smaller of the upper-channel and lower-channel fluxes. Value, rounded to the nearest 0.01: 4.41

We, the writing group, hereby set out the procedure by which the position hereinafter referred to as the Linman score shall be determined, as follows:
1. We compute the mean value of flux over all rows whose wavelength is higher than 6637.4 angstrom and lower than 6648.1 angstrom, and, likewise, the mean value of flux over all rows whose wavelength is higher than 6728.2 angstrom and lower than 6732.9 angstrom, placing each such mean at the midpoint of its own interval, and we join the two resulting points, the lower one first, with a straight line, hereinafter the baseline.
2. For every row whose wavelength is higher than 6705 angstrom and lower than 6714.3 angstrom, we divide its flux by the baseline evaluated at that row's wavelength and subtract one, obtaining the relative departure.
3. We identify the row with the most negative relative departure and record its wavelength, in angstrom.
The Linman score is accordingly 6713.52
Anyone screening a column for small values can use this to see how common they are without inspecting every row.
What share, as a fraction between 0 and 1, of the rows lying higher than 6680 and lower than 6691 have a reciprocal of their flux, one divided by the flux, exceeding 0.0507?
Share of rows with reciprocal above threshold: 0.57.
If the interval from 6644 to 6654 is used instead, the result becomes 0.86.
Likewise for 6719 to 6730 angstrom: 1.00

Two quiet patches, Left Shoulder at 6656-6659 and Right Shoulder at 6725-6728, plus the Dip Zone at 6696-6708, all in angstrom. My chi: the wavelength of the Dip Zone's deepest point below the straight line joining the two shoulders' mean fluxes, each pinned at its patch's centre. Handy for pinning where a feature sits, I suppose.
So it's 6696.53 angstrom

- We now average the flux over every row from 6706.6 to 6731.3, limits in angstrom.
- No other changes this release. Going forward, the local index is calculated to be 19.2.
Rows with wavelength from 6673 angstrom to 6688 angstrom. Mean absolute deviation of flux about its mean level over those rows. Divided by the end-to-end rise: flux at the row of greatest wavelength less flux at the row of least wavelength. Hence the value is -1.3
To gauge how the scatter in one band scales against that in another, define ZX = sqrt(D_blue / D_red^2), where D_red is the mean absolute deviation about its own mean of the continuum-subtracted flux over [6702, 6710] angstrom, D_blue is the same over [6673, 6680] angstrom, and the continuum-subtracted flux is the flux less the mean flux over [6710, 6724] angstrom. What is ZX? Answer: 6.8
